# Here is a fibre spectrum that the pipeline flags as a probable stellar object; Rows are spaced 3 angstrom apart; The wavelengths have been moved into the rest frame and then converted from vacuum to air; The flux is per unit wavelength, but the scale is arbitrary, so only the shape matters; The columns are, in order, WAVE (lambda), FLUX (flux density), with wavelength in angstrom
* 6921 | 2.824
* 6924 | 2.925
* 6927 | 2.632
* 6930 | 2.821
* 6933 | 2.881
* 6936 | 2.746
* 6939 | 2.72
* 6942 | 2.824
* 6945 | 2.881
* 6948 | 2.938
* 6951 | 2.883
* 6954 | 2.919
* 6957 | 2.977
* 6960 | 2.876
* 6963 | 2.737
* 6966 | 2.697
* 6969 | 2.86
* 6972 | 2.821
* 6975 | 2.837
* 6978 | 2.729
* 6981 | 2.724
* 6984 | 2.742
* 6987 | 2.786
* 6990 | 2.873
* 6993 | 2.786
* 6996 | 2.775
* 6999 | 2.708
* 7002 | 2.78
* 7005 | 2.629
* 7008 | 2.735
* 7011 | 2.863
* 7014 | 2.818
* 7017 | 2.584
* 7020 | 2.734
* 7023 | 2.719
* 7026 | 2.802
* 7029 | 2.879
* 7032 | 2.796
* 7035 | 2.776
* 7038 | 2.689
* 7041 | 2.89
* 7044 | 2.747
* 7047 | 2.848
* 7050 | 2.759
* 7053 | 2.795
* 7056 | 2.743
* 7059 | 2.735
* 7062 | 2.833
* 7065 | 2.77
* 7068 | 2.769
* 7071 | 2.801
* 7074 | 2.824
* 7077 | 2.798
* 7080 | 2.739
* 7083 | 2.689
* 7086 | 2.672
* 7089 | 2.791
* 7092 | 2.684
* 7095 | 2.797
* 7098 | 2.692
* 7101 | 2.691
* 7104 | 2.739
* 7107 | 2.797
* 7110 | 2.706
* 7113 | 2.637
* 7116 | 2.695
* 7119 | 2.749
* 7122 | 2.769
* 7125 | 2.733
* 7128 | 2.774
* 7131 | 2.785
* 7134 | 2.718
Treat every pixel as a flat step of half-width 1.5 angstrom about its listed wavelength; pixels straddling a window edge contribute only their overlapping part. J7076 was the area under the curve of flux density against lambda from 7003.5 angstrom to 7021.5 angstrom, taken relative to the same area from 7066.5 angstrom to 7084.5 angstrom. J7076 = 0.98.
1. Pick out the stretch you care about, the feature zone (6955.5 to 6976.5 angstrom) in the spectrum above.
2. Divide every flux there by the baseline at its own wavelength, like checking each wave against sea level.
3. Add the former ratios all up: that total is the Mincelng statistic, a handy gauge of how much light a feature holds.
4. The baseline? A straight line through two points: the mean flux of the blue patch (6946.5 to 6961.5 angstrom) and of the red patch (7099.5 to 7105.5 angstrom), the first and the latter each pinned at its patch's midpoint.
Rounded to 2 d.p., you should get 6.82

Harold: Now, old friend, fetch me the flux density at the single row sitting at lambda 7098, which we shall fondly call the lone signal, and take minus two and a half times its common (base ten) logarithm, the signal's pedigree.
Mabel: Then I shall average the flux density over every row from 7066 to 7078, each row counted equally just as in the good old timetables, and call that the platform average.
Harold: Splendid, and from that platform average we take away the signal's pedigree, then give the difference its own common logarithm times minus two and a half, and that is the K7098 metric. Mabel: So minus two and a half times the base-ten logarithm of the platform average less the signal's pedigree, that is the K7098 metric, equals -1.47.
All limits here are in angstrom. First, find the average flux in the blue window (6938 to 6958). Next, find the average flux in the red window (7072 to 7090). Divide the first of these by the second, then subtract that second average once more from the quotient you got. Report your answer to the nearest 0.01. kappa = -1.71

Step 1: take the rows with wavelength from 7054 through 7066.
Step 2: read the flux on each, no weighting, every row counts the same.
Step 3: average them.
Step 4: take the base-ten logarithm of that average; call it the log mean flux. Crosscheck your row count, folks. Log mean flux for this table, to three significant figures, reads 0.443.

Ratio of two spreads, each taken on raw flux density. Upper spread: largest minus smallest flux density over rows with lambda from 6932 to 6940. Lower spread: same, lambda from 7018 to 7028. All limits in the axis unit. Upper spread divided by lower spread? 1.9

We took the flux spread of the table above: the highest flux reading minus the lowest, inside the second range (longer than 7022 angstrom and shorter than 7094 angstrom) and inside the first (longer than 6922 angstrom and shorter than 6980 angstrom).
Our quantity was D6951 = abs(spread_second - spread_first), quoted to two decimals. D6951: 0.13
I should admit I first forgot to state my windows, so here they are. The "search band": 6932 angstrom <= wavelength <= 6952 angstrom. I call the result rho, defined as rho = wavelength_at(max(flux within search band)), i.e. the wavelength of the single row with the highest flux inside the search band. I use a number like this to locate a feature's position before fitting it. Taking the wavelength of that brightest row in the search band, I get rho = 6948 angstrom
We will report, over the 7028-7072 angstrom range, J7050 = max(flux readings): 2.89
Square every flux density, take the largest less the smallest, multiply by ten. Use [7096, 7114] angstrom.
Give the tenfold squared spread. 8.7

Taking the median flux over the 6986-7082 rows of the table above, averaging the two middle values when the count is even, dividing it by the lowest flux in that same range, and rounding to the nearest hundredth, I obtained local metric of 1.08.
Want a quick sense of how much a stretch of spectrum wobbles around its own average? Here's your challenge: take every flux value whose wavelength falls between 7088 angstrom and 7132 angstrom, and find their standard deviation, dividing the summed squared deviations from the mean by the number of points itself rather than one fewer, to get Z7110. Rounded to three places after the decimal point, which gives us 0.048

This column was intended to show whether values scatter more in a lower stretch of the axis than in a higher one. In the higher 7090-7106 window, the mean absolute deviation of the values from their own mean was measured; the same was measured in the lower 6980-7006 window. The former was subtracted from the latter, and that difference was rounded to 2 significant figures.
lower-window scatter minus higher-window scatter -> 0.011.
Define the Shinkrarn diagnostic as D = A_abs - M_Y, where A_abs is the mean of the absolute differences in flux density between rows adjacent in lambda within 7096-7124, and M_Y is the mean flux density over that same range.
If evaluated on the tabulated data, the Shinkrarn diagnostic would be -2.67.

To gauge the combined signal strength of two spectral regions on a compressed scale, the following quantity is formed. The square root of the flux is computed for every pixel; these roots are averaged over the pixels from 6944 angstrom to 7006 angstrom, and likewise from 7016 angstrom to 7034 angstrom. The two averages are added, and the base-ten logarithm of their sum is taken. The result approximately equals 0.523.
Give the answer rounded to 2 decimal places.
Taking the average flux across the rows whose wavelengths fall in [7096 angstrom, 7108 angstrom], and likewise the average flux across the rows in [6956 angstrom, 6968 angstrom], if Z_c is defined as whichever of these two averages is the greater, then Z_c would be 2.82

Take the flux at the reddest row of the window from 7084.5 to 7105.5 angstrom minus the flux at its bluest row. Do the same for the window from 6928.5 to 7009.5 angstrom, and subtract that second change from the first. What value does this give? 0.15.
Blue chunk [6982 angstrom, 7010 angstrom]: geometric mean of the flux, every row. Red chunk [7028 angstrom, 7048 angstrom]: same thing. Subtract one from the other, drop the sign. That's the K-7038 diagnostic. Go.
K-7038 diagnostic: 0.0464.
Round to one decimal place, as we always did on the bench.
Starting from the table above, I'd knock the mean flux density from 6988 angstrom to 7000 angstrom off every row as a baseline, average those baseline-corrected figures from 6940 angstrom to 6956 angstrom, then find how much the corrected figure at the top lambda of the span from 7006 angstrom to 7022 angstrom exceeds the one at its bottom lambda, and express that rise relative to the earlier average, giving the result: 0.0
